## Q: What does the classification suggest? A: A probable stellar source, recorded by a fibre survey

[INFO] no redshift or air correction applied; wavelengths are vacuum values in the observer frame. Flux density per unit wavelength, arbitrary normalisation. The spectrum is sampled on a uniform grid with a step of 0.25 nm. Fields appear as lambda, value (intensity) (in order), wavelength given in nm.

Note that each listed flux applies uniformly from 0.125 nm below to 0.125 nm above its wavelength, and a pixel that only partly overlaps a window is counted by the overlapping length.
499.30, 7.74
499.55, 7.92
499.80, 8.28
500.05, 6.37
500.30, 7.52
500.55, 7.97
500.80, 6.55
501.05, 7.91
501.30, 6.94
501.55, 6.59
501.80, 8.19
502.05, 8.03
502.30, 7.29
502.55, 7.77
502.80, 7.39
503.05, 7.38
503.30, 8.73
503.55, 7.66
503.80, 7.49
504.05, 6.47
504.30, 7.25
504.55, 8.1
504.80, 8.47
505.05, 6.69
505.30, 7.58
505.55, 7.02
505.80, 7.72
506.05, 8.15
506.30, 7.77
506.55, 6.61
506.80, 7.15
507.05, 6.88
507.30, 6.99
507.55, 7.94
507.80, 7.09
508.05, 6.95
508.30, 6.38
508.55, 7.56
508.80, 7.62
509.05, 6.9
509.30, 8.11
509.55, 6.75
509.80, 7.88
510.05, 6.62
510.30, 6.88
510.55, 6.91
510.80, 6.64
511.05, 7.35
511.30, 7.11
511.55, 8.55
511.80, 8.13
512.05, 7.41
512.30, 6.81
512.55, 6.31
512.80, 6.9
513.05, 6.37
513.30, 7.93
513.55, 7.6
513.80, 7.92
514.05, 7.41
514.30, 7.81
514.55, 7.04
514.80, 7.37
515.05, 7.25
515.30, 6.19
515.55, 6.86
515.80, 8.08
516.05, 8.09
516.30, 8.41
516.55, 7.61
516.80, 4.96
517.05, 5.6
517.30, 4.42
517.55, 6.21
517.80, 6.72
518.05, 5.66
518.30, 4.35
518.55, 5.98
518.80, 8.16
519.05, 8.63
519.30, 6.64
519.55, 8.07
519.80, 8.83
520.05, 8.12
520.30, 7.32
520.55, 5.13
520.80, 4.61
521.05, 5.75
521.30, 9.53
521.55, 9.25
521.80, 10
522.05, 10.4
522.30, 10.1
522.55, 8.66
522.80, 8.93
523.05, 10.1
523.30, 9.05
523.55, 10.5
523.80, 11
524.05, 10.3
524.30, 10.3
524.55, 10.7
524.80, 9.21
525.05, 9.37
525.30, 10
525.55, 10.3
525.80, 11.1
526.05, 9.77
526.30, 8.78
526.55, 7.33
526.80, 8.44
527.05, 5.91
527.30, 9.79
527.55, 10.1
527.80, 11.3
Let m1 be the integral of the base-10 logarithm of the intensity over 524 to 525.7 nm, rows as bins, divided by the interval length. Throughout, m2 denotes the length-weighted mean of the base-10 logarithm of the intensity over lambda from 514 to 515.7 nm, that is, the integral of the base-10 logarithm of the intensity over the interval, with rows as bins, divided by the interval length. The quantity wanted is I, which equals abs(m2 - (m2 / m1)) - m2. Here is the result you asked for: -0.85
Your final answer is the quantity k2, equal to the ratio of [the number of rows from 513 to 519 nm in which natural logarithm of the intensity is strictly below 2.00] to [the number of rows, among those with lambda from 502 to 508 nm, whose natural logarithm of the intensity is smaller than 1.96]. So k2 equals 2.0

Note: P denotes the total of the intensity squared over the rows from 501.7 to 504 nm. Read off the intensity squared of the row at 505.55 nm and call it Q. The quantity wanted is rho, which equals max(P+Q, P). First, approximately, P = 545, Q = 49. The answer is 594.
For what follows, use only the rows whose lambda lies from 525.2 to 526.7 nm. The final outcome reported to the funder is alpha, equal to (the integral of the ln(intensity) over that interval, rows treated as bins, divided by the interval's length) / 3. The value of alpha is 0.748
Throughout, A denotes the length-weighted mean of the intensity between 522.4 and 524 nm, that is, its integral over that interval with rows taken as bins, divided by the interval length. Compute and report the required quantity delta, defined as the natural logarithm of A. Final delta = 2.28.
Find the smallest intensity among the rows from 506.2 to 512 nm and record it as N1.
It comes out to 6.38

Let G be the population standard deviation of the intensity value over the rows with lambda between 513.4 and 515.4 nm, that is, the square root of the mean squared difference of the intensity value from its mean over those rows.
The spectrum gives 0.51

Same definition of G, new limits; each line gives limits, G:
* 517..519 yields 1.15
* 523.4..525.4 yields 0.58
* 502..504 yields 0.45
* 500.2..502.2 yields 0.63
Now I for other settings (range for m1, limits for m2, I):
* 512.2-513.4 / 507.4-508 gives -0.70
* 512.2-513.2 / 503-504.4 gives -0.68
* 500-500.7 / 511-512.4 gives -0.74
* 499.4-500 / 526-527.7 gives -0.82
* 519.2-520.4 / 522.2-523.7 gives -0.86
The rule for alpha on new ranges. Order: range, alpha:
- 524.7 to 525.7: 0.759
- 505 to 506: 0.665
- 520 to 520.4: 0.679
